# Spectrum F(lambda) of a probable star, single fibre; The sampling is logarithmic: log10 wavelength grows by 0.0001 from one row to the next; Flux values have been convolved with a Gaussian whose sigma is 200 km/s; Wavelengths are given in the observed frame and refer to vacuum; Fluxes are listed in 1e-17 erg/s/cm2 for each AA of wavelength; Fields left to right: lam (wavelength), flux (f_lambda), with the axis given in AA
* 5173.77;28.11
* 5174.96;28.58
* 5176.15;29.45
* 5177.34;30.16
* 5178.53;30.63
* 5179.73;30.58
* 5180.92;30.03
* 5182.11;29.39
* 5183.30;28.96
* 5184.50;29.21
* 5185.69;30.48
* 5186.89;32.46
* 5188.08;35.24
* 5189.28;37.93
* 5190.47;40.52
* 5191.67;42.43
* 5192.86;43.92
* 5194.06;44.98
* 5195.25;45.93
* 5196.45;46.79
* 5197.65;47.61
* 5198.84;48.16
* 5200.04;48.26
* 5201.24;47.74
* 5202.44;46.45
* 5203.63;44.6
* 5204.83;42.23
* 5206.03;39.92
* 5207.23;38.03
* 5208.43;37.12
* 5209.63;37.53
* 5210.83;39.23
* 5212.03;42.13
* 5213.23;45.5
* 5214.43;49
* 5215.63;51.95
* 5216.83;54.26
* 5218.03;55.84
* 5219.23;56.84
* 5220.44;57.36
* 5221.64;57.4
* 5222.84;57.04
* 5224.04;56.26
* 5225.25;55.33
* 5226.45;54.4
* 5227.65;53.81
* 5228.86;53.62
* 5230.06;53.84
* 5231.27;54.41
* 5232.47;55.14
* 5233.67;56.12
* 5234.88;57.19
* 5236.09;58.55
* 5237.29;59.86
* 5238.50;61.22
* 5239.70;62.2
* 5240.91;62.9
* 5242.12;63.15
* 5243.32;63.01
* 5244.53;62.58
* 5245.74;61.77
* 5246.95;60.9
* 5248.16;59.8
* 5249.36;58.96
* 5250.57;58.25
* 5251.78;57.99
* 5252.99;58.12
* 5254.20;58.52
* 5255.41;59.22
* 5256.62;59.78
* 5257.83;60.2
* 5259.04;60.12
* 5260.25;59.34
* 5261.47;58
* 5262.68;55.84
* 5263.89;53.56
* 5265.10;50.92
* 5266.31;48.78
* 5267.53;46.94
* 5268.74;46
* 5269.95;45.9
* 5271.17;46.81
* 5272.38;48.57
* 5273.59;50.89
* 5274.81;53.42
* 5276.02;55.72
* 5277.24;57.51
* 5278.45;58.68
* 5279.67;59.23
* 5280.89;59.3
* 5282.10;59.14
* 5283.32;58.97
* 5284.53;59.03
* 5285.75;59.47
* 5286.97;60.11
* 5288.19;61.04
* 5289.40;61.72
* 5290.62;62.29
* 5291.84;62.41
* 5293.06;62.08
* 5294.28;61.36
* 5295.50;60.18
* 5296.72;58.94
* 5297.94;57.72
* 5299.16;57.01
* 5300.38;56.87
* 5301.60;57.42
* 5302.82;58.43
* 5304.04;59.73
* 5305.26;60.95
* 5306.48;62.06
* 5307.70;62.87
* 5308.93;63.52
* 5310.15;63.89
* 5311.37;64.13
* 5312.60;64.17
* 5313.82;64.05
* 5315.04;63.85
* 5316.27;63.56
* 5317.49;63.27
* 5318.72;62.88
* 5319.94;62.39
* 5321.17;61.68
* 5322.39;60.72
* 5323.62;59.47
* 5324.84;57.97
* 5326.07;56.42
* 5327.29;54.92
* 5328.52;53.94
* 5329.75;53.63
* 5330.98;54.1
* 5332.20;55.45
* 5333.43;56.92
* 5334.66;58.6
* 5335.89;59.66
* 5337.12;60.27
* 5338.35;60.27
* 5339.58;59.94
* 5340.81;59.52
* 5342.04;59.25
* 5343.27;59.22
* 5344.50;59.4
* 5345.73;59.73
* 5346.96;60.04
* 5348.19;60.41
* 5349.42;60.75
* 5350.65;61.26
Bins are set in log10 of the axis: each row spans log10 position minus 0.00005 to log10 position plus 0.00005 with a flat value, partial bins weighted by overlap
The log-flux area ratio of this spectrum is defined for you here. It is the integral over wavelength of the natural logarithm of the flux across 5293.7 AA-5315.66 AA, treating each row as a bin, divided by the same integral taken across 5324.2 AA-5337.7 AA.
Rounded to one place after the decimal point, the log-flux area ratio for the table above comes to 1.7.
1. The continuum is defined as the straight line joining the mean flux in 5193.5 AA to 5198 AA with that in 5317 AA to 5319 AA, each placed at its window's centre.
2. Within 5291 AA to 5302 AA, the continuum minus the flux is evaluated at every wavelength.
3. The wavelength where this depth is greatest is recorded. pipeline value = 5300.38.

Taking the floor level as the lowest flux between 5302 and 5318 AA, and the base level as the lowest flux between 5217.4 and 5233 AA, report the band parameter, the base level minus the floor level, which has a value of -5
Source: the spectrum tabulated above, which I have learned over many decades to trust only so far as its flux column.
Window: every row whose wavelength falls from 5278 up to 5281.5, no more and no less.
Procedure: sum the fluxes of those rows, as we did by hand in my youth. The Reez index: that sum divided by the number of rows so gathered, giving 59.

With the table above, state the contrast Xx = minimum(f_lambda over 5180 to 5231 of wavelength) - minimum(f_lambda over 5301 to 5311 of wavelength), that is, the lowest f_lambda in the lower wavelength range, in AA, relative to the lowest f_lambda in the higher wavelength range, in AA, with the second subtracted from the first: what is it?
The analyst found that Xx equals -28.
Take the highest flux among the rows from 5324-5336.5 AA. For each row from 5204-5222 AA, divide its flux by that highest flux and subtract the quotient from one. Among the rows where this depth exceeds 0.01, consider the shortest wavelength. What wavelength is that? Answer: 5204.83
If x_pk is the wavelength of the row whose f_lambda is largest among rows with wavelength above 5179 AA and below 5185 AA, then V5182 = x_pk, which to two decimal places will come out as 5179.73 AA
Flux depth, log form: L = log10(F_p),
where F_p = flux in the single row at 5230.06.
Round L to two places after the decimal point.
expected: 1.73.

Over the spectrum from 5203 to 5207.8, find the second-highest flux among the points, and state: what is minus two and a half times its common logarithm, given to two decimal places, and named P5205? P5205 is -4.06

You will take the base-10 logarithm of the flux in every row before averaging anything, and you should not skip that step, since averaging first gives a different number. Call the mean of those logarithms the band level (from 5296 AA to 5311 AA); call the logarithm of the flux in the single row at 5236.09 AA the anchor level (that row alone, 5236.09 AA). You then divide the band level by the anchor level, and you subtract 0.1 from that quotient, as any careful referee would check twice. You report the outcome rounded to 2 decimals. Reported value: 0.91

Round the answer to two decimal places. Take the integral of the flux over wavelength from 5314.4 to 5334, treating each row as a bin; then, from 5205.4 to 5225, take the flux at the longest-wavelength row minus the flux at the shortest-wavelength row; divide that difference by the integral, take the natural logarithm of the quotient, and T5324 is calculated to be -4.26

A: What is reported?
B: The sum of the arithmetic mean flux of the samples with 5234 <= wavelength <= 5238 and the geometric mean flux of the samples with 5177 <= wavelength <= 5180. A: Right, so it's 89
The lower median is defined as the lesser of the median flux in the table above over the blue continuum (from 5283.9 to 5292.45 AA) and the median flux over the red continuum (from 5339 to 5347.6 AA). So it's 60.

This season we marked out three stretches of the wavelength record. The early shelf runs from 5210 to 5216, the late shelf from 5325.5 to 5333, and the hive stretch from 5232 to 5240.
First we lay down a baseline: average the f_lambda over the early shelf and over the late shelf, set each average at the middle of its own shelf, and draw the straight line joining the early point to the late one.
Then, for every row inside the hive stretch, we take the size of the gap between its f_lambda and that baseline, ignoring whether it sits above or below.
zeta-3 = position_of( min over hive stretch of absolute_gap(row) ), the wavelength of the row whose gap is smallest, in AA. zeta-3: 5232.47 AA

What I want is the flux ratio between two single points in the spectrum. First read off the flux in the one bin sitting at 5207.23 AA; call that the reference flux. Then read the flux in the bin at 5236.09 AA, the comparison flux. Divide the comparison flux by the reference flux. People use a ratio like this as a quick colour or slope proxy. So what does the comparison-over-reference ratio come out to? 1.5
